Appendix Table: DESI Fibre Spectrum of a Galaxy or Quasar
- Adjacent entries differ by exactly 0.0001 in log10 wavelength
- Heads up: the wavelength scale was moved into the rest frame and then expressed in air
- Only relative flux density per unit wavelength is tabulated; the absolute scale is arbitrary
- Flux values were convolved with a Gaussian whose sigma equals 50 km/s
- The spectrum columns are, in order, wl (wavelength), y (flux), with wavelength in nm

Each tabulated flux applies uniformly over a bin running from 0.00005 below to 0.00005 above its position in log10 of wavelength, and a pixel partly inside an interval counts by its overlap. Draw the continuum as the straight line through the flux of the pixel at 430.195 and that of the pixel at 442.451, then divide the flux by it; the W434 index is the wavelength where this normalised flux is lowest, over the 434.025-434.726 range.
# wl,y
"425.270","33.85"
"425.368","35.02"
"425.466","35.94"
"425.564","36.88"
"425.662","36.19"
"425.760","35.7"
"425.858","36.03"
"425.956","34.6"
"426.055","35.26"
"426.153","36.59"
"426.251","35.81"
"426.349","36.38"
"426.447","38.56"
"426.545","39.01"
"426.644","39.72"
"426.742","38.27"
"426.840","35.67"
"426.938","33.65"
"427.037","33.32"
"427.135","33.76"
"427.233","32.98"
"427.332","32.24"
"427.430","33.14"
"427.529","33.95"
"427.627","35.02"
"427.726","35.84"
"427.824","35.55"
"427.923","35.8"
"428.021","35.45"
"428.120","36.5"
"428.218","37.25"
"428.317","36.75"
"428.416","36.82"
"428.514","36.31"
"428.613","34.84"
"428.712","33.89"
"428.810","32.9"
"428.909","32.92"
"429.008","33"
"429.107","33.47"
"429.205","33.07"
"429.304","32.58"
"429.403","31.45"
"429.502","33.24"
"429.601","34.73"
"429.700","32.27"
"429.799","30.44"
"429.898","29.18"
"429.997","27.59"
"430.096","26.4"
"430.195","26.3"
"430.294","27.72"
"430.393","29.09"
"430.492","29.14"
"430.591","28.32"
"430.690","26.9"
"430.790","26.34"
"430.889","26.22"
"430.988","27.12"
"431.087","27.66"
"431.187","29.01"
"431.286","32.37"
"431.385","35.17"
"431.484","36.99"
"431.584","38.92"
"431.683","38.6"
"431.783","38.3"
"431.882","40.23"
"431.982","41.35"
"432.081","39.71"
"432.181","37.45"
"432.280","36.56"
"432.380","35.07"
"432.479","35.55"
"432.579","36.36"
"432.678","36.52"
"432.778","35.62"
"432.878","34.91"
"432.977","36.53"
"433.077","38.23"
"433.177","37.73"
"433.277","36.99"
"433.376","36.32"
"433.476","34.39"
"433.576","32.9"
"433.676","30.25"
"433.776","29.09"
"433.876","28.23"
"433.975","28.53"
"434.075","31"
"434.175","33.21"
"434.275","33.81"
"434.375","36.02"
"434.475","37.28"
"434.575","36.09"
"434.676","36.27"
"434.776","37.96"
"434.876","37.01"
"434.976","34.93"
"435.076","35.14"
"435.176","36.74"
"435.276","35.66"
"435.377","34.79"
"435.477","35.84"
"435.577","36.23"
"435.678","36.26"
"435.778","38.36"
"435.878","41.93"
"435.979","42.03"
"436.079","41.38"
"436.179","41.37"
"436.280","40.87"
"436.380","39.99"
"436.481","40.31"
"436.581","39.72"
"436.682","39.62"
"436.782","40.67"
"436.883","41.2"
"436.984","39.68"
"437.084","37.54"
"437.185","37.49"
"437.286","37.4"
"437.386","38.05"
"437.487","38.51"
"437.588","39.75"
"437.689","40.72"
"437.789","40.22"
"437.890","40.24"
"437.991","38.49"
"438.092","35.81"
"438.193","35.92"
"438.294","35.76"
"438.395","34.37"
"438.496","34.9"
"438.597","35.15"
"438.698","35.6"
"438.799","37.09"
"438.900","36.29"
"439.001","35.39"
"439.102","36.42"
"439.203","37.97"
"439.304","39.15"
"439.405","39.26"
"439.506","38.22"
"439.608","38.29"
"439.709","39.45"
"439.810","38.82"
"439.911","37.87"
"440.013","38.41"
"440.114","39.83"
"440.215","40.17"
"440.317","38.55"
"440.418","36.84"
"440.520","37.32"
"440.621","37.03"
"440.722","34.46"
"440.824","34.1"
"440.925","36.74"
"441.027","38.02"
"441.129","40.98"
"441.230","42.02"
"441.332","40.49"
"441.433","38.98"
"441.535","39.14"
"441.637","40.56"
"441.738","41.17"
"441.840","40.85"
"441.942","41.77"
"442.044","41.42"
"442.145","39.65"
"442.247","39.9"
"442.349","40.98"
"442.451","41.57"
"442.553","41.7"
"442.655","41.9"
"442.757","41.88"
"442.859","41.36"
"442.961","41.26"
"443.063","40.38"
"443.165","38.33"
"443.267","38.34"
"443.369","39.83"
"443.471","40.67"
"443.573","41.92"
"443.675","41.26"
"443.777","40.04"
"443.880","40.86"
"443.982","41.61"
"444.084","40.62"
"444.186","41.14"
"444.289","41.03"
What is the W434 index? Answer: 434.075 nm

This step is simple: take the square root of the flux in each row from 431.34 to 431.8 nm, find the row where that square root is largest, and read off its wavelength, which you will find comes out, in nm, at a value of 431.584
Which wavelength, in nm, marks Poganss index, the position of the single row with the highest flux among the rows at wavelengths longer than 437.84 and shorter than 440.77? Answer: 437.890 nm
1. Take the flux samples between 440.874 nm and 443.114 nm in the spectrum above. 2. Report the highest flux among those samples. 42.02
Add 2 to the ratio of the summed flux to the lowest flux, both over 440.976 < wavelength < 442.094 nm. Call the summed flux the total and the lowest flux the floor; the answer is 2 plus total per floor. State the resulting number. 14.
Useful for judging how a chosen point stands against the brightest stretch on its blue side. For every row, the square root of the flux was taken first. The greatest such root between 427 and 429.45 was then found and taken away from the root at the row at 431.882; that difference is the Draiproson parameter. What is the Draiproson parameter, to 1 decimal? 0.2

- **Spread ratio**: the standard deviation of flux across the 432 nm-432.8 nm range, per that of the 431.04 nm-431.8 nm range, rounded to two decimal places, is 0.33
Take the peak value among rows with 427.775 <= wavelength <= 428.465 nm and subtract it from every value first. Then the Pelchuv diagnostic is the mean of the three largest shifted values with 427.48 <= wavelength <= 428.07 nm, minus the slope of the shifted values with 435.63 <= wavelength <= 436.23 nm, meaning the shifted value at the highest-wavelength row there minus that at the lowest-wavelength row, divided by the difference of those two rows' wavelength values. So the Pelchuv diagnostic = -12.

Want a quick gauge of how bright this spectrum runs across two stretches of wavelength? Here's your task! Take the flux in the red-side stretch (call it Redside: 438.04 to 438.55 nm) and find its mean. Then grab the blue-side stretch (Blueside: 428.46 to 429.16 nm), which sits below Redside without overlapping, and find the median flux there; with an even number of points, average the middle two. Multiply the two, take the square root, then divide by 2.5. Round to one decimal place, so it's 13.8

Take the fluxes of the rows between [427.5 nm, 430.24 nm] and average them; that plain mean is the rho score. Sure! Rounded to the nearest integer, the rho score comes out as 33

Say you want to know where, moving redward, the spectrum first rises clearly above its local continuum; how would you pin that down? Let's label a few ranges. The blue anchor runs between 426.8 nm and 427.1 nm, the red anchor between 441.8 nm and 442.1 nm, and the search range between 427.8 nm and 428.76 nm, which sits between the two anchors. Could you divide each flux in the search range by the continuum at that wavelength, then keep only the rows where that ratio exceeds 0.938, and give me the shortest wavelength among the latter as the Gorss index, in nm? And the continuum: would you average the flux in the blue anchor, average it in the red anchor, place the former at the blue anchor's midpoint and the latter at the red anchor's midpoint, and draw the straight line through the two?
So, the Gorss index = 427.824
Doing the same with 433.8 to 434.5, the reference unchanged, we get 434.375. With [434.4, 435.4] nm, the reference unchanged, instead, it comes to 434.475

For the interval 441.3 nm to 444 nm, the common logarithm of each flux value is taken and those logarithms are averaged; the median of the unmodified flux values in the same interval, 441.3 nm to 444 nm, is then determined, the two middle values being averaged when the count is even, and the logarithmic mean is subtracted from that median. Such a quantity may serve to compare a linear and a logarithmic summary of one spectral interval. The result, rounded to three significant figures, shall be 39.3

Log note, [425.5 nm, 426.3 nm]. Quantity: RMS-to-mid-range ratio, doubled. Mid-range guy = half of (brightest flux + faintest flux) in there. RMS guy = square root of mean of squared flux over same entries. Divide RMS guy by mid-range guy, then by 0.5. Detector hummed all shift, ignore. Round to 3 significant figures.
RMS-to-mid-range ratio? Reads 2.01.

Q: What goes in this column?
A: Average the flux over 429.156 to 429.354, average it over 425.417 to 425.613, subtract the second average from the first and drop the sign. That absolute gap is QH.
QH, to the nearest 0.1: 3.6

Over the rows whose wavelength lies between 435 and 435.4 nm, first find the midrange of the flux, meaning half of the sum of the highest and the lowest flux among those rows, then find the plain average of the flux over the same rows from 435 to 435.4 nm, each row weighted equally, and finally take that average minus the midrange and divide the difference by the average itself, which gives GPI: -0.005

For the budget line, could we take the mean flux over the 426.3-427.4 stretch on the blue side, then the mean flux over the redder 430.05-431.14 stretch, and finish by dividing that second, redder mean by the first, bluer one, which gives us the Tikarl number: 0.77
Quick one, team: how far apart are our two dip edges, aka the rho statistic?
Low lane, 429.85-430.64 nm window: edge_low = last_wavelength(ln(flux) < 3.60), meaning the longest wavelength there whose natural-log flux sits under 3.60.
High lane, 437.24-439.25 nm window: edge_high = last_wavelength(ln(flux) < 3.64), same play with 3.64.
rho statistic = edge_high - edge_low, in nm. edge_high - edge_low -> 8.61 nm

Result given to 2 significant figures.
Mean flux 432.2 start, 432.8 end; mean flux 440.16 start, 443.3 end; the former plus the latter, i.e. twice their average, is 76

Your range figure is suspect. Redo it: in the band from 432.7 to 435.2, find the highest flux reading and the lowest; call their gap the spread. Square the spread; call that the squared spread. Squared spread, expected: 100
